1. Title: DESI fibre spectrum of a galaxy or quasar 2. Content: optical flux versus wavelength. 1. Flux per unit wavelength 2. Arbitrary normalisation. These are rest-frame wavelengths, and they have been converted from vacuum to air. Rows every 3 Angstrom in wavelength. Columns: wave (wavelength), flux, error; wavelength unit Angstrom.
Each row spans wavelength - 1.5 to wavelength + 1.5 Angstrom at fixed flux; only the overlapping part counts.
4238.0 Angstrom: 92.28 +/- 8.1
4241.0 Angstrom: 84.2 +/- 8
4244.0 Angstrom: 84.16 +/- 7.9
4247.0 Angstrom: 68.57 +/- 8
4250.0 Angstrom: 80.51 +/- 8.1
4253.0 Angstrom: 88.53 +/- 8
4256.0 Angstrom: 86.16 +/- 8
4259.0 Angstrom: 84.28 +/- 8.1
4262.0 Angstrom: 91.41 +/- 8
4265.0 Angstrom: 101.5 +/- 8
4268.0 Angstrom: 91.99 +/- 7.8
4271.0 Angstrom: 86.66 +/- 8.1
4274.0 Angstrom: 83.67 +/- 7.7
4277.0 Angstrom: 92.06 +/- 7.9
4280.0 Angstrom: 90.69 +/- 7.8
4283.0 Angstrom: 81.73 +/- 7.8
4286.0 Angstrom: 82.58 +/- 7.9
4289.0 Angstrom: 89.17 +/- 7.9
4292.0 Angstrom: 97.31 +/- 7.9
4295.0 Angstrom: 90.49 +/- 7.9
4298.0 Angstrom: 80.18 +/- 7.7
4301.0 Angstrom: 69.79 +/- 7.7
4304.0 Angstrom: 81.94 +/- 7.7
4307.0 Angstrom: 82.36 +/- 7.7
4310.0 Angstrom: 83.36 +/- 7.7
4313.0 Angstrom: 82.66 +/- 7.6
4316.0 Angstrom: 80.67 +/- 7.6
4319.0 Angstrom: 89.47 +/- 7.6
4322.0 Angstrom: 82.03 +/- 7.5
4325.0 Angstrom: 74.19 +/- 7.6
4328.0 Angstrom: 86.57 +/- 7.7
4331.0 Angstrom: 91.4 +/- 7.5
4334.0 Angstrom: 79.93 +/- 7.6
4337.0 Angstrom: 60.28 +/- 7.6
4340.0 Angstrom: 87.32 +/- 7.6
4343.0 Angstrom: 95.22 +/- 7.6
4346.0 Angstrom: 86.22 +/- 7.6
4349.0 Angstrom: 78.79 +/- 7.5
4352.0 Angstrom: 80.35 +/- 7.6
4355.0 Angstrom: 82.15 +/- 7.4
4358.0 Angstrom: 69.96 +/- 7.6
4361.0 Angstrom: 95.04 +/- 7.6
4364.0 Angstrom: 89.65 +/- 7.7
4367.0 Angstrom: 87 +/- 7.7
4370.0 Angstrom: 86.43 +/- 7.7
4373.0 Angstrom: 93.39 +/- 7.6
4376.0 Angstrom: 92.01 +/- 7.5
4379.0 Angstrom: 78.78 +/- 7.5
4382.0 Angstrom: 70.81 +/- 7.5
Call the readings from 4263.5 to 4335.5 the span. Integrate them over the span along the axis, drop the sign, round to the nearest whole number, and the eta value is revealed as 6157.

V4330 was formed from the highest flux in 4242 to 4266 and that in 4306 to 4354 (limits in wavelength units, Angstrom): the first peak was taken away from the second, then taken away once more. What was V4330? -108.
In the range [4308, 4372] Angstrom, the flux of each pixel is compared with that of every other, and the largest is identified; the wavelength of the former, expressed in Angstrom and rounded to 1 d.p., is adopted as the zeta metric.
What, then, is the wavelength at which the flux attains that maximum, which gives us 4343.0 Angstrom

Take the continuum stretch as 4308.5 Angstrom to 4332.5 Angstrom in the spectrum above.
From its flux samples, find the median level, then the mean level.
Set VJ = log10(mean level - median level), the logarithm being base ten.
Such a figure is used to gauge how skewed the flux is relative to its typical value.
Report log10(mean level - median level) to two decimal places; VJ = -0.11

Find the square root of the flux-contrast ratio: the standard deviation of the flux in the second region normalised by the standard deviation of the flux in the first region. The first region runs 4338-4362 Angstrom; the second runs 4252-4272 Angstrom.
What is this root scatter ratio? 0.82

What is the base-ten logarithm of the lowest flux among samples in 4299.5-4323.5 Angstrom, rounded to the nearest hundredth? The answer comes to 1.84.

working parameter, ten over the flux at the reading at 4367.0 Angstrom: 0.115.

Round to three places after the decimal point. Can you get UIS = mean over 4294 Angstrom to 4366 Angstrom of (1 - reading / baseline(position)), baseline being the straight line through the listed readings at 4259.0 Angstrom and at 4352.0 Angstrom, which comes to -0.015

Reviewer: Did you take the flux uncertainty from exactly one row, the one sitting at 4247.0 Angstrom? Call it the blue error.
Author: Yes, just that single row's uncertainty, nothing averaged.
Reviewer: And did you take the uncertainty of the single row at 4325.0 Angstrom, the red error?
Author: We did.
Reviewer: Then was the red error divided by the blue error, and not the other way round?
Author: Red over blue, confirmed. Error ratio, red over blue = 0.95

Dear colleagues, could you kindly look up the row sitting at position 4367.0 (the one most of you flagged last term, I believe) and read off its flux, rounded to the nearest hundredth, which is 87.00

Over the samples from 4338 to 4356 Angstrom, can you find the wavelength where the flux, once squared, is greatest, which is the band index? 4343.0 Angstrom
